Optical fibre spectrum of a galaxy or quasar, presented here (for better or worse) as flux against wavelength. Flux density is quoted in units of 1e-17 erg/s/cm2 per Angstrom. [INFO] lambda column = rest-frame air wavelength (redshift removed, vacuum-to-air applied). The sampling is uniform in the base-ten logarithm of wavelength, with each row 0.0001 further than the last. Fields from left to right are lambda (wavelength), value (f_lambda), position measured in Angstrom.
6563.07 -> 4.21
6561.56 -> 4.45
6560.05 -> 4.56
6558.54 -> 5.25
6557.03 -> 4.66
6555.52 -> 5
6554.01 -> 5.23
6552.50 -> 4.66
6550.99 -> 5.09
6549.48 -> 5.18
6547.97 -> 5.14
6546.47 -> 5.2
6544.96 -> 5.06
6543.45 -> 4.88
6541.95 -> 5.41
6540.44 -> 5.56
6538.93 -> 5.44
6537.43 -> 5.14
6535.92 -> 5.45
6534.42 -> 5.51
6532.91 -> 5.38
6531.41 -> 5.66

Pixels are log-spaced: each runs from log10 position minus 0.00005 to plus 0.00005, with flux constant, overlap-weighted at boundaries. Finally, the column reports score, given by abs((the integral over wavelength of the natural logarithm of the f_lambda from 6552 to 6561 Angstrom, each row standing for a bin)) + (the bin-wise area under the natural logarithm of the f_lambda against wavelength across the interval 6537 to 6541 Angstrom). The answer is 21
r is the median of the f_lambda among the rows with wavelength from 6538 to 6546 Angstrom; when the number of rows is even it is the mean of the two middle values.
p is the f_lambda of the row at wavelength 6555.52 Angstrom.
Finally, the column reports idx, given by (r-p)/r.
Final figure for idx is 0.08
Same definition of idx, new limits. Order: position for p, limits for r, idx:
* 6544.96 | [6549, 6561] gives 0.00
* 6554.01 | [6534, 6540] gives 0.04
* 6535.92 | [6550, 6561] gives -0.09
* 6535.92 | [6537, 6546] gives -0.03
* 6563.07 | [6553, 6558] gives 0.16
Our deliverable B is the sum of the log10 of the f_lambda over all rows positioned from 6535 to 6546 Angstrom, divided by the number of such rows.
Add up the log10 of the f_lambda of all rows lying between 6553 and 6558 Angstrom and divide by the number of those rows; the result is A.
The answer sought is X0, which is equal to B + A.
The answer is 1.42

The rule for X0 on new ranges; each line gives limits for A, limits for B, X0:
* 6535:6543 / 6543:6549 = 1.44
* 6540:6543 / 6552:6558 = 1.43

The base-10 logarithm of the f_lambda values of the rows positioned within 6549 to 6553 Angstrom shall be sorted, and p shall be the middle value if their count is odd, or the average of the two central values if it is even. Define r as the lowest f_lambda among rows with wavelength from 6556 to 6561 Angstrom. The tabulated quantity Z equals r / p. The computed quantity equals 6.5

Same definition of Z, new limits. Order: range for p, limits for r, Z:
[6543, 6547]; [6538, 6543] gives 7.7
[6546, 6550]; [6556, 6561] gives 6.4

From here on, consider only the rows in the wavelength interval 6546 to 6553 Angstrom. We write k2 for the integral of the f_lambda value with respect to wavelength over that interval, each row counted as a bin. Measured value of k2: 35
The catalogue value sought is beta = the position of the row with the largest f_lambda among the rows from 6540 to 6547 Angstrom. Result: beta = 6540.44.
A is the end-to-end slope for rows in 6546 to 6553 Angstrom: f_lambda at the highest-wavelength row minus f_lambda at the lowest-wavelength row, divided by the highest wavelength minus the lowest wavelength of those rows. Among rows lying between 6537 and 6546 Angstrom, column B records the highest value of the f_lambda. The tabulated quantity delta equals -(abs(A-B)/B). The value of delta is -1.02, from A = -0.09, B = 5.56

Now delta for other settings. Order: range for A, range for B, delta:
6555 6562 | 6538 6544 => -1.02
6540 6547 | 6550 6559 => -1.01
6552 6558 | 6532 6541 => -1.00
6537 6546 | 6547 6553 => -1.00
